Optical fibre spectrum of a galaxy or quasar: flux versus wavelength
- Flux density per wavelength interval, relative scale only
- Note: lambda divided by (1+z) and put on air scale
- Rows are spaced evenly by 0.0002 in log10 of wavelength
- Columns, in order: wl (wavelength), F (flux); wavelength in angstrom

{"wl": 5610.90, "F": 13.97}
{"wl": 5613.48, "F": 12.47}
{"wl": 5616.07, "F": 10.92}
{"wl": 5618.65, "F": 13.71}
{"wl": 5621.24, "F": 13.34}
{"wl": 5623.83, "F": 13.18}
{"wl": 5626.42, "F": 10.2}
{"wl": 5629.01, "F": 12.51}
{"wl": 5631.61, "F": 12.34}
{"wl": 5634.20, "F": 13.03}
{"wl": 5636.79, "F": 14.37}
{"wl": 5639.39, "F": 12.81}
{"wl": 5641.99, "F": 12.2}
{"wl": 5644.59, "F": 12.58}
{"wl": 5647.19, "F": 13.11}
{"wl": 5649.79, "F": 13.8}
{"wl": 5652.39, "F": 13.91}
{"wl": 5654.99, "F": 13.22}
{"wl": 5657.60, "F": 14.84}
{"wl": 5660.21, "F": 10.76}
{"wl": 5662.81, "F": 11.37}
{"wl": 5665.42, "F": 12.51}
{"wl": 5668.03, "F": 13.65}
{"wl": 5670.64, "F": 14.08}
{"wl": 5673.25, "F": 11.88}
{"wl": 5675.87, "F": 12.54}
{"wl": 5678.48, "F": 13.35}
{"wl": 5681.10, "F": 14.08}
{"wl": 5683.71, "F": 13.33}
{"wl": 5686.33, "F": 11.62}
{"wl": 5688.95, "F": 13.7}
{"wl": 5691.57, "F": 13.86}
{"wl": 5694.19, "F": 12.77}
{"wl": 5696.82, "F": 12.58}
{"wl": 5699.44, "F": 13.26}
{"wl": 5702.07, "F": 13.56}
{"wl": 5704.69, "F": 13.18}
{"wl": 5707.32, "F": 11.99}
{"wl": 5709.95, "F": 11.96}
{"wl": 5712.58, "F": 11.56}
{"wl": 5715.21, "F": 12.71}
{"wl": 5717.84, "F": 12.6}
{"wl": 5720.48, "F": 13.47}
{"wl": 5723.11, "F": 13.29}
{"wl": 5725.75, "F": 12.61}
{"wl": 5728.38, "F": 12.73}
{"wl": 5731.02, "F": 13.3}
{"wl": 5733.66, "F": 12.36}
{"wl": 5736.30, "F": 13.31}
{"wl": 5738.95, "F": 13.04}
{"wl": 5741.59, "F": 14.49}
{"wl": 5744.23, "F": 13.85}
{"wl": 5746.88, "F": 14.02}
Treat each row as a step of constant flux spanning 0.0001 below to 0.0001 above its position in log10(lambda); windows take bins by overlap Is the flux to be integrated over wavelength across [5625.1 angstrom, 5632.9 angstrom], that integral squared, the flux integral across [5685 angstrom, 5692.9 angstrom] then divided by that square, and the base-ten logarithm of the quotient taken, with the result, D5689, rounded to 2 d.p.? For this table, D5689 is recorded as -1.91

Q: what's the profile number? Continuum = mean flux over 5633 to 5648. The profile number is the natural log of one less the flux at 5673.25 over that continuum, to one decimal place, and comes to -2.4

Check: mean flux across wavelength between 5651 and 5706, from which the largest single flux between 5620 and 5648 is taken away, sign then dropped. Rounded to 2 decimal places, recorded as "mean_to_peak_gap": 1.32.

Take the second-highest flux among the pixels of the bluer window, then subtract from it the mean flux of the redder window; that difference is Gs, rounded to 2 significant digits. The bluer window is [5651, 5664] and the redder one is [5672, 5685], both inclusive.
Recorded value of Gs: 0.87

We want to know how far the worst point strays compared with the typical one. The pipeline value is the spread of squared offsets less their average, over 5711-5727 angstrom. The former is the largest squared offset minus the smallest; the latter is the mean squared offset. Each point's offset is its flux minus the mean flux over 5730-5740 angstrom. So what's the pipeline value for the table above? 1.5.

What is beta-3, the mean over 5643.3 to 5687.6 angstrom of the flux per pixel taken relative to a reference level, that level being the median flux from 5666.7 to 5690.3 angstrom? 0.972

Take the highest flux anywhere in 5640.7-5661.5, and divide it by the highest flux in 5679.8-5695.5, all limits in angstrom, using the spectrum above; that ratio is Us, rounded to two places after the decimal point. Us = 1.05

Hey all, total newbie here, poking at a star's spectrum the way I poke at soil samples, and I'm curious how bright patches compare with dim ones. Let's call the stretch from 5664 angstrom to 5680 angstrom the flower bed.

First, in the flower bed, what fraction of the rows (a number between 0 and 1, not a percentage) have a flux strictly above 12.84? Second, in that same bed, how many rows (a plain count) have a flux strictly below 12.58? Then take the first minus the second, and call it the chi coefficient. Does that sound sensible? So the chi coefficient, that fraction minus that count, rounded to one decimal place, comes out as -2.5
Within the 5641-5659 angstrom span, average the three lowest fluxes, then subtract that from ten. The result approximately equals -2.63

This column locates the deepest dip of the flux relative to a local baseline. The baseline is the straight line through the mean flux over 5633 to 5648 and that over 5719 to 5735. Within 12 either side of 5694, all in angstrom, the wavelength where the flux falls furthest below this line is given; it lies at 5686.33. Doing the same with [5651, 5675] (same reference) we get 5660.21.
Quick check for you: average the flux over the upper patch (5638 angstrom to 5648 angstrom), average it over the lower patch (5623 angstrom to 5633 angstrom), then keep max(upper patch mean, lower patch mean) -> 12.7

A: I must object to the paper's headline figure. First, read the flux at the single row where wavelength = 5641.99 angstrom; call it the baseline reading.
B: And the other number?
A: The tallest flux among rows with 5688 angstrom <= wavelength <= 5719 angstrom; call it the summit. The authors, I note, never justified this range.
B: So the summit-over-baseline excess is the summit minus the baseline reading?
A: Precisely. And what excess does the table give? 1.7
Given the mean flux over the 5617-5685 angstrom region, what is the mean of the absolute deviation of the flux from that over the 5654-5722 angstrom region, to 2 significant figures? 0.80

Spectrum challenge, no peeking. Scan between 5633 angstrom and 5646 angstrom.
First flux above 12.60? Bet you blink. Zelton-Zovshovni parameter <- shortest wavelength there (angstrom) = 5634.20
